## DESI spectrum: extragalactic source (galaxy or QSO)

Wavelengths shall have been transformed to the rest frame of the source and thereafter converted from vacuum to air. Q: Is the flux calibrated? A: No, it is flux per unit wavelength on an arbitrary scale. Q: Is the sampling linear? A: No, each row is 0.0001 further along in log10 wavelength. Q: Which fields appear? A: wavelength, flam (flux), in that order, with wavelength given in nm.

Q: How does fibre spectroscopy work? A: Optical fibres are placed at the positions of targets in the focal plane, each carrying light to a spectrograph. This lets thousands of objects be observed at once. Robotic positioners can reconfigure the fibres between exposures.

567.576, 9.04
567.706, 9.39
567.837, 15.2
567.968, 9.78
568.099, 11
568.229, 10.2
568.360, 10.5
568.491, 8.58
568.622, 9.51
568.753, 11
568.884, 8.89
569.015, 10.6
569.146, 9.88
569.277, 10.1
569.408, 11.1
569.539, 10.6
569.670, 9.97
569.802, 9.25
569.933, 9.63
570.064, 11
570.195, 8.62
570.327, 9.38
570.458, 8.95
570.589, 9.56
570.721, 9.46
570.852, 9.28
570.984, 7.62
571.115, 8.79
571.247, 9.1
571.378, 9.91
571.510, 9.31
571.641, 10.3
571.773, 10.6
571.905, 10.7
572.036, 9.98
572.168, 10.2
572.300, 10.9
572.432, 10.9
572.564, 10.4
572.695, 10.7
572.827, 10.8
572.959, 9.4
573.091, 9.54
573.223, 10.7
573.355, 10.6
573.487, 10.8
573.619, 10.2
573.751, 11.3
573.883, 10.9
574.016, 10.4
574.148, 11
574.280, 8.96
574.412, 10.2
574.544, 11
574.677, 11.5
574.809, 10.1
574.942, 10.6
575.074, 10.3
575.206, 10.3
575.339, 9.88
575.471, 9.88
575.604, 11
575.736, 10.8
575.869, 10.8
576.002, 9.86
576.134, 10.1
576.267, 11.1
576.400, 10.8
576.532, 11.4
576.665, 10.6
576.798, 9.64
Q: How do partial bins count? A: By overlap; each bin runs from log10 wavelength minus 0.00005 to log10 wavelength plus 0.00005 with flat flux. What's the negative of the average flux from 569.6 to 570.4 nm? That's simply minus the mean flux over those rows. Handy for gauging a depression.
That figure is -9.6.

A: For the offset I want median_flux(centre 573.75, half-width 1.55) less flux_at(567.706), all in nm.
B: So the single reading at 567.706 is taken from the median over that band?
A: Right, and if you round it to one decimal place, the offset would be 1.2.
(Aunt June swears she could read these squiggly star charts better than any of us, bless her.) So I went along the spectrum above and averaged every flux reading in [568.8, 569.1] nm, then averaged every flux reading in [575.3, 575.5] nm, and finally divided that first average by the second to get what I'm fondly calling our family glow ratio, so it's 0.99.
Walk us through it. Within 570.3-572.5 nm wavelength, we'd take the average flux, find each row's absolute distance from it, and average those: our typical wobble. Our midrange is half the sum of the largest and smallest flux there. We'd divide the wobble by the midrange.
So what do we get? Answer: 0.075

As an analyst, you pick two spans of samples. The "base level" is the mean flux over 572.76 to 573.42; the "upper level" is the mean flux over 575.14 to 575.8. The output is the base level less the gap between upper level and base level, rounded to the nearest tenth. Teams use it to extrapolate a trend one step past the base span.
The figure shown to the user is 10.0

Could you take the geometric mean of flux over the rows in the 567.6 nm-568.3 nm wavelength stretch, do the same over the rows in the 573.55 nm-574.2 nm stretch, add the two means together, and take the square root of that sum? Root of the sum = 4.66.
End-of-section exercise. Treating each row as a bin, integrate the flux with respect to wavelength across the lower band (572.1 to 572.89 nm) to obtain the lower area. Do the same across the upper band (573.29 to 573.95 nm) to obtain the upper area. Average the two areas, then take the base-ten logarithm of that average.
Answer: 0.89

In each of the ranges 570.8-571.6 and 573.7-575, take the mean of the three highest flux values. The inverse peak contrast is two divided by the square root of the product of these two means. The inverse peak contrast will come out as 0.1933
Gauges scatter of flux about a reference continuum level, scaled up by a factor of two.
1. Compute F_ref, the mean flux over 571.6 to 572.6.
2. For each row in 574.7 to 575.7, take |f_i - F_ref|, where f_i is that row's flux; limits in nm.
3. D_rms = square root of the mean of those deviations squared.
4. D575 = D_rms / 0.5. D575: 0.85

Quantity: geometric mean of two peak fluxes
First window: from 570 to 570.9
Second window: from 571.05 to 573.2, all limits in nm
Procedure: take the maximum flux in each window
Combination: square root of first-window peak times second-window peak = 10.9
